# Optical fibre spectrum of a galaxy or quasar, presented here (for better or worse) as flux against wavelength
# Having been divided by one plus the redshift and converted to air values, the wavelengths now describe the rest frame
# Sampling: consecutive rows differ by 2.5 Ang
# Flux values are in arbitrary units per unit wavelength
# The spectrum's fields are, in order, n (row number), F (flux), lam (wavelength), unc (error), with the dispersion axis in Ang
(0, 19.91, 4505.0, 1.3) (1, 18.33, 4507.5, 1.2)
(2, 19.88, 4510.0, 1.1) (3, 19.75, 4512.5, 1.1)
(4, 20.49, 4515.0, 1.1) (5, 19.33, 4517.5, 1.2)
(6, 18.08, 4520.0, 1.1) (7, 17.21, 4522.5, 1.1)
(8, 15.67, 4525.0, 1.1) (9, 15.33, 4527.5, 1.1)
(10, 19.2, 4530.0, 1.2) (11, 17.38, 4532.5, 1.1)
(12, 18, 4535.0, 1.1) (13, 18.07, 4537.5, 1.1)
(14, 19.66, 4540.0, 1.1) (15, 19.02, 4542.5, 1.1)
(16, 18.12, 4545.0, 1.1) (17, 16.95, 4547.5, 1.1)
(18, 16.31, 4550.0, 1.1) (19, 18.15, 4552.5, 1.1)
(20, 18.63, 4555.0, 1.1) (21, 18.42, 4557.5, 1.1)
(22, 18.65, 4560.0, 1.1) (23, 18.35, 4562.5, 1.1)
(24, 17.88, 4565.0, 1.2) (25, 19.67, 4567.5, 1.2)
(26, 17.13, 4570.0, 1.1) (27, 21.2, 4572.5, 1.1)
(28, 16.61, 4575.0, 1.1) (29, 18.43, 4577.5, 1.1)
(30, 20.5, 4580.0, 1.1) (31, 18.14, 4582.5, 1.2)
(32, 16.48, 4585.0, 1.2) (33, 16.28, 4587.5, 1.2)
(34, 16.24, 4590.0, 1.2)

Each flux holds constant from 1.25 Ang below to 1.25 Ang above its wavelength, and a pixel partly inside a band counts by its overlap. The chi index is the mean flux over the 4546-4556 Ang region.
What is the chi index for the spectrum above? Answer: 17.5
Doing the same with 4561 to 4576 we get 18.5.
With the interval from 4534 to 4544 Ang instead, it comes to 18.7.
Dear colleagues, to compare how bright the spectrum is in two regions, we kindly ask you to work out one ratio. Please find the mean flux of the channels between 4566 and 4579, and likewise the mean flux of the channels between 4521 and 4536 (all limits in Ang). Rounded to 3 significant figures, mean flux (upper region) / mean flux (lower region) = 1.09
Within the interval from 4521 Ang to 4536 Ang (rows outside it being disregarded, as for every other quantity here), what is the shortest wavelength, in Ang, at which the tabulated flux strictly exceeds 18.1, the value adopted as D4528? 4530.0 Ang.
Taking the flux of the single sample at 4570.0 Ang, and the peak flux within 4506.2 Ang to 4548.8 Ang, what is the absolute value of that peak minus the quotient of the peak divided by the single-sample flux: 19.3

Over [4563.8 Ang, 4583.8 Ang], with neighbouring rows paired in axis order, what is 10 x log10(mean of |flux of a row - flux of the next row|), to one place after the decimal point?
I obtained 4.4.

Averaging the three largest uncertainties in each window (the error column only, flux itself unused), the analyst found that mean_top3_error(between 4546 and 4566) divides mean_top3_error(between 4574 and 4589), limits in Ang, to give 1.06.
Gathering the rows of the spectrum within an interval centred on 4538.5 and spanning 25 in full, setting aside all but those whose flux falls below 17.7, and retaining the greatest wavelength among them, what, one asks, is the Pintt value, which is 4550.0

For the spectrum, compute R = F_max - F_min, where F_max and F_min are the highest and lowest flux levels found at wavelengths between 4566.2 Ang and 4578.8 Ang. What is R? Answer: 4.6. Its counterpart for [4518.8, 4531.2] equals 3.9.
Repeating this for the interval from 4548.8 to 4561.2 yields 2.3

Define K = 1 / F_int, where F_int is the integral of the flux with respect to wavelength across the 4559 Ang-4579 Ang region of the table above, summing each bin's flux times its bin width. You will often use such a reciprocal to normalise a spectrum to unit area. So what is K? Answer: 0.0027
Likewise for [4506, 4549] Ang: 0.0013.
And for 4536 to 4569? 0.0017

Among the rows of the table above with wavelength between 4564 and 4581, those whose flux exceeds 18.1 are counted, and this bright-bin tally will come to 4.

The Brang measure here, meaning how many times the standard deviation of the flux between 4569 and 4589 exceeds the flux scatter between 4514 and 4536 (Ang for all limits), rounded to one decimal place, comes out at 1.1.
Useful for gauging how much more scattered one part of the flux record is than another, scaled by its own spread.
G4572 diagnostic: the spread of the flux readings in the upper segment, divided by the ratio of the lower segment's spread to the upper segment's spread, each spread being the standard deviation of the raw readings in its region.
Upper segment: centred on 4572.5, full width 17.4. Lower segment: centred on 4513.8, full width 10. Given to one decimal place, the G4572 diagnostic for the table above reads 6.2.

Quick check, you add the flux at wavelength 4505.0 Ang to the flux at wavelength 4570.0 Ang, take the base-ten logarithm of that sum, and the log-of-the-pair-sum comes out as 1.569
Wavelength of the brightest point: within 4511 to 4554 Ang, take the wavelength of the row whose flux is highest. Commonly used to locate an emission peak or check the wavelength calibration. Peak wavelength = 4515.0 Ang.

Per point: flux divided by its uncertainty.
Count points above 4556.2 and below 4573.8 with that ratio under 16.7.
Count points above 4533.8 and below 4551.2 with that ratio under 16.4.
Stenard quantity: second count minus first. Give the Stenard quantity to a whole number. -1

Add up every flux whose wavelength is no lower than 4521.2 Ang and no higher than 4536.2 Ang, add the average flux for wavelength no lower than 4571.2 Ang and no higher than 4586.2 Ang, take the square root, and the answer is 11.0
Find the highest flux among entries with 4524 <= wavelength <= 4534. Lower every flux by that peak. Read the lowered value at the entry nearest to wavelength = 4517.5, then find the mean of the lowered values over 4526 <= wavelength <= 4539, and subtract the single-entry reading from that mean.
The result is -1.7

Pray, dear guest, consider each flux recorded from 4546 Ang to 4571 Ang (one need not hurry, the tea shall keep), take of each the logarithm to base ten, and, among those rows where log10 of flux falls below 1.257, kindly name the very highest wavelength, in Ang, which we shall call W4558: 4570.0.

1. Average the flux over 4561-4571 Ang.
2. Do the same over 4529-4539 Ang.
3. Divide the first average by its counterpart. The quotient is 1.01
